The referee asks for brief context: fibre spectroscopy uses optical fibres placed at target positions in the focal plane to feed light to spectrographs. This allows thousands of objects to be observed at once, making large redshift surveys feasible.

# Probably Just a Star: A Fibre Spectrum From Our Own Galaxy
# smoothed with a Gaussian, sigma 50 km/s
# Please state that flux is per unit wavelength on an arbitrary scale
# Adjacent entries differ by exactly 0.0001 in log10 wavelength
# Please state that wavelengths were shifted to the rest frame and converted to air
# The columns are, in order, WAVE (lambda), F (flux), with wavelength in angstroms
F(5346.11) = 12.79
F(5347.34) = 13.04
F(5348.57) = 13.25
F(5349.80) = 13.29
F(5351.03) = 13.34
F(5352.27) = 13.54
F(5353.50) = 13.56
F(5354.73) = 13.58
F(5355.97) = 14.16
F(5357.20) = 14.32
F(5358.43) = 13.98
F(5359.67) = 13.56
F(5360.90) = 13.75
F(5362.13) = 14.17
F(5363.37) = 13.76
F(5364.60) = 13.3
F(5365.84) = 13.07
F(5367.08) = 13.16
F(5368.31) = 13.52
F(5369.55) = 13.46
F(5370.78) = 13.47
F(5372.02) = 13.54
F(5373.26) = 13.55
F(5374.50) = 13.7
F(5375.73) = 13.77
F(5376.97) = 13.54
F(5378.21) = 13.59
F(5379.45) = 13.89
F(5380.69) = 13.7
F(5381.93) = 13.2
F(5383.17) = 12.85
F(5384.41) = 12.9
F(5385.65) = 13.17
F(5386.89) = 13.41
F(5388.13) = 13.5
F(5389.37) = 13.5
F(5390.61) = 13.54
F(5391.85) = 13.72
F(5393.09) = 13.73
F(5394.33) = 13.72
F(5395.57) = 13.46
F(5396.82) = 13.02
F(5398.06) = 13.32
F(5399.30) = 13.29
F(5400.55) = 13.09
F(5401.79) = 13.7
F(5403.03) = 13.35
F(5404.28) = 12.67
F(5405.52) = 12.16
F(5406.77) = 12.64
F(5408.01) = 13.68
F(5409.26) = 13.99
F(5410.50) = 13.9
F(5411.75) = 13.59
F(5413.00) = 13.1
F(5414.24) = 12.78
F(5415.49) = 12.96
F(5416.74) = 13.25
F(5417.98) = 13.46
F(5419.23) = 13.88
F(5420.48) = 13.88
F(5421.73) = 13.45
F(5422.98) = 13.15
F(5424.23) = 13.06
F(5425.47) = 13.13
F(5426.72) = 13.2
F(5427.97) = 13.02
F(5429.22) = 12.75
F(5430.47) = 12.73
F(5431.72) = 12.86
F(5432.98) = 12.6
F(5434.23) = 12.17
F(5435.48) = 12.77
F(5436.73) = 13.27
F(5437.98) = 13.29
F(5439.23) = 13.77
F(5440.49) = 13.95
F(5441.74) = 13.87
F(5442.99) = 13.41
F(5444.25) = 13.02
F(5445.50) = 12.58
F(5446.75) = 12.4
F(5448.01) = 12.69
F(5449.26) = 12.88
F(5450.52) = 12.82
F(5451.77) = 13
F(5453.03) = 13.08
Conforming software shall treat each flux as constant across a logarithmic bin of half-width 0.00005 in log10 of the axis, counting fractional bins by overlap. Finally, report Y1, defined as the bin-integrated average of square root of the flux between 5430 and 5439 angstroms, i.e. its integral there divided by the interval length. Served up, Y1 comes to 3.59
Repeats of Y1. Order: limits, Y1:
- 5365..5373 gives 3.65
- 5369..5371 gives 3.68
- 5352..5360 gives 3.72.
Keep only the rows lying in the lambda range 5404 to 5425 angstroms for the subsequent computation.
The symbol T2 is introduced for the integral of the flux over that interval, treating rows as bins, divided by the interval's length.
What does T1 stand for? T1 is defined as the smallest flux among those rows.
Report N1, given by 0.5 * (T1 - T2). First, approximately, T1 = 12.16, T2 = 13.3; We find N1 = -0.56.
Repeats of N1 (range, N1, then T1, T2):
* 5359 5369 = -0.23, 13.07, 13.5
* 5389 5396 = -0.09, 13.46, 13.6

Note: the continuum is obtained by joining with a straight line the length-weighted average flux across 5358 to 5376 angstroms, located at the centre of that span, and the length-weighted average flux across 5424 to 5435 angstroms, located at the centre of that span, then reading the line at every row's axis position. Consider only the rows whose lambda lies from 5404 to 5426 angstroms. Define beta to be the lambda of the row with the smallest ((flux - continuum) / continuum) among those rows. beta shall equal 5405.52 angstroms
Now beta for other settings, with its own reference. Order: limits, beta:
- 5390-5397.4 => 5396.82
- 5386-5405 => 5404.28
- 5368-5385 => 5383.17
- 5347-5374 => 5347.34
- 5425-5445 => 5434.23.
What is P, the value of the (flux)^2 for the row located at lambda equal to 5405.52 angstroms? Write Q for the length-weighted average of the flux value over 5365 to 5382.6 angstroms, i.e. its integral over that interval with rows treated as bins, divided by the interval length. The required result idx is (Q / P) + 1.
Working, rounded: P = 148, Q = 13.5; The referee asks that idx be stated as 1.09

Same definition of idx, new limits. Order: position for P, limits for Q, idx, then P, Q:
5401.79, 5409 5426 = 1.07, 188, 13.4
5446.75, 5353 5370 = 1.09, 154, 13.7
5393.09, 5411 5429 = 1.07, 189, 13.3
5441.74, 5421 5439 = 1.07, 192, 13.0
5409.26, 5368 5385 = 1.07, 196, 13.5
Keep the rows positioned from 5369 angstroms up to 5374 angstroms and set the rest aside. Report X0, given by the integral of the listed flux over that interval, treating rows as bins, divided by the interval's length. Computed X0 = 13.5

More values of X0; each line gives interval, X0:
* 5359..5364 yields 13.8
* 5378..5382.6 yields 13.6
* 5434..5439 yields 13.0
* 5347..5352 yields 13.3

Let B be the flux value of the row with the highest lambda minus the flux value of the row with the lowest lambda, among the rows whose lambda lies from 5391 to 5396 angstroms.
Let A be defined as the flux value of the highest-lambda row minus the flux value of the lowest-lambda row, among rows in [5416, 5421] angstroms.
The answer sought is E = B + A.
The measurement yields 0.4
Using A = 0.6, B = -0.26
